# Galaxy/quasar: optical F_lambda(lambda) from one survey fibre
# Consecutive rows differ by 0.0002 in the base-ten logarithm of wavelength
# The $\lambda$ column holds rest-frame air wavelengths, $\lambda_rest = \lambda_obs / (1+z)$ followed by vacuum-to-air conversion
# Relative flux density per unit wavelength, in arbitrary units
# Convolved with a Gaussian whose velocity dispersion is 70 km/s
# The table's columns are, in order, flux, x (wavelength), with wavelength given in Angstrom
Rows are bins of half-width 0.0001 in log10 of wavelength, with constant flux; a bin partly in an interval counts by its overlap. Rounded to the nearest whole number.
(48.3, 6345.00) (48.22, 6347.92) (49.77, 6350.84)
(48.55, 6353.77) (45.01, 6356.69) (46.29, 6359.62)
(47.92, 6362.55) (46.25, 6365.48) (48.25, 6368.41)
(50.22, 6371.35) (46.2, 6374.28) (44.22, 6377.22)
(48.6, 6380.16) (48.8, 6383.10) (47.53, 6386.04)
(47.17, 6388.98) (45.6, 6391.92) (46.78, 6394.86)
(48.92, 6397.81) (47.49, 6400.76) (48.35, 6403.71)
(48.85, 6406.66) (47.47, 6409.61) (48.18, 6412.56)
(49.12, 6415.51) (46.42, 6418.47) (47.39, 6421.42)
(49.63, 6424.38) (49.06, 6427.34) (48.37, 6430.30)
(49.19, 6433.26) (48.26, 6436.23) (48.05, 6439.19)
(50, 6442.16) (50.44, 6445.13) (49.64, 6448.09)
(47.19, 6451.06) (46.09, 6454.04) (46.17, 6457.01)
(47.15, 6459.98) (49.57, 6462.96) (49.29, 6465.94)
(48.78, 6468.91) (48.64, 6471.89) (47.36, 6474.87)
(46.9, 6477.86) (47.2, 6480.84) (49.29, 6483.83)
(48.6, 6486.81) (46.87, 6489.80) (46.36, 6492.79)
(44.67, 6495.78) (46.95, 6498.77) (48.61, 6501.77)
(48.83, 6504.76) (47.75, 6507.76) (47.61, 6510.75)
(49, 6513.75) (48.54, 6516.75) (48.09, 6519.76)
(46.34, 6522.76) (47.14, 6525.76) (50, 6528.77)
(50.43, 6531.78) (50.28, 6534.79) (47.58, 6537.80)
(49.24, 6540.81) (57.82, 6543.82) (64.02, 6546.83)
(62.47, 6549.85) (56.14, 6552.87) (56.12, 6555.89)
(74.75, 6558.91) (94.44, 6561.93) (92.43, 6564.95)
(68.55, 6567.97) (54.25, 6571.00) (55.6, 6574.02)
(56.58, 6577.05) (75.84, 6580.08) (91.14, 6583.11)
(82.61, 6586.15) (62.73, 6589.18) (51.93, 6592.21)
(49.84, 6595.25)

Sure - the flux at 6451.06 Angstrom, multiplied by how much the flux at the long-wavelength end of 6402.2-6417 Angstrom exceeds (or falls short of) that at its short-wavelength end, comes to 36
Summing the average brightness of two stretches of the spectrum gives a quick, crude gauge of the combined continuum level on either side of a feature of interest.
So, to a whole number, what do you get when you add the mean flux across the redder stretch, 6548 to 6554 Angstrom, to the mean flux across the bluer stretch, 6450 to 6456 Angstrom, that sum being 106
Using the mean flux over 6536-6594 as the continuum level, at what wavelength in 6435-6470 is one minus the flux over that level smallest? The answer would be 6445.13 Angstrom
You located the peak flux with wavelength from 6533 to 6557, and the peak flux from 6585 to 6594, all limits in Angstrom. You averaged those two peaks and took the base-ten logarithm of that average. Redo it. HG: 1.87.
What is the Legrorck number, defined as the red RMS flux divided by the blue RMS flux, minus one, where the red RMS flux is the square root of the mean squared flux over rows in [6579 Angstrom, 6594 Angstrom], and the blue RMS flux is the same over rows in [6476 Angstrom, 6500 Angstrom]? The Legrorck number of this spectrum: 0.574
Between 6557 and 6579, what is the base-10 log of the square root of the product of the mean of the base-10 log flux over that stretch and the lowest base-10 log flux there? 0.252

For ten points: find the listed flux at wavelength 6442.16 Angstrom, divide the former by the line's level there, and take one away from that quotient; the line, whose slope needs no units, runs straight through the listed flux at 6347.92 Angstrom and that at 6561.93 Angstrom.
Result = -0.271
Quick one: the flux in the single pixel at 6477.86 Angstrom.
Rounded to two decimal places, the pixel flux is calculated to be 46.90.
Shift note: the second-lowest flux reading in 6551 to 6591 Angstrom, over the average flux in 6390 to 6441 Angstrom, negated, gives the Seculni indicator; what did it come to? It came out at -1.16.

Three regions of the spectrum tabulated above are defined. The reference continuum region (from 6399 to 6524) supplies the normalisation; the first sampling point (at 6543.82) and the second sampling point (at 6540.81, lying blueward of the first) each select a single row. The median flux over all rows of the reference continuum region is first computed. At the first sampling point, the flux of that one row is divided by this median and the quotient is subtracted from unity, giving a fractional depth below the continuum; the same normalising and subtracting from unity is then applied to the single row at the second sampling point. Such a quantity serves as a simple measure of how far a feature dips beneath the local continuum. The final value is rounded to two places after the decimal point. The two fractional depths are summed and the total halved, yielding -0.11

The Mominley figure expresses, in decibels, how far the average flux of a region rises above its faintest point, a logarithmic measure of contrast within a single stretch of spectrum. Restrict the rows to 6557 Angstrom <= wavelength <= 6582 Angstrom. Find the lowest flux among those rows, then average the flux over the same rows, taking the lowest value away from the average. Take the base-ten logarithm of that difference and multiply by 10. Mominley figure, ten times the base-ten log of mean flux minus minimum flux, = 12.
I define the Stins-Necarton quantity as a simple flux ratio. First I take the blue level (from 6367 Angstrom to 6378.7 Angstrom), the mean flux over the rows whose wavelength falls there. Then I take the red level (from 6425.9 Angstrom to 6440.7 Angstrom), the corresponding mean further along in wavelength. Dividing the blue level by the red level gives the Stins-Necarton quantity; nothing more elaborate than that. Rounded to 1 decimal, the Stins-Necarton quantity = 1.0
